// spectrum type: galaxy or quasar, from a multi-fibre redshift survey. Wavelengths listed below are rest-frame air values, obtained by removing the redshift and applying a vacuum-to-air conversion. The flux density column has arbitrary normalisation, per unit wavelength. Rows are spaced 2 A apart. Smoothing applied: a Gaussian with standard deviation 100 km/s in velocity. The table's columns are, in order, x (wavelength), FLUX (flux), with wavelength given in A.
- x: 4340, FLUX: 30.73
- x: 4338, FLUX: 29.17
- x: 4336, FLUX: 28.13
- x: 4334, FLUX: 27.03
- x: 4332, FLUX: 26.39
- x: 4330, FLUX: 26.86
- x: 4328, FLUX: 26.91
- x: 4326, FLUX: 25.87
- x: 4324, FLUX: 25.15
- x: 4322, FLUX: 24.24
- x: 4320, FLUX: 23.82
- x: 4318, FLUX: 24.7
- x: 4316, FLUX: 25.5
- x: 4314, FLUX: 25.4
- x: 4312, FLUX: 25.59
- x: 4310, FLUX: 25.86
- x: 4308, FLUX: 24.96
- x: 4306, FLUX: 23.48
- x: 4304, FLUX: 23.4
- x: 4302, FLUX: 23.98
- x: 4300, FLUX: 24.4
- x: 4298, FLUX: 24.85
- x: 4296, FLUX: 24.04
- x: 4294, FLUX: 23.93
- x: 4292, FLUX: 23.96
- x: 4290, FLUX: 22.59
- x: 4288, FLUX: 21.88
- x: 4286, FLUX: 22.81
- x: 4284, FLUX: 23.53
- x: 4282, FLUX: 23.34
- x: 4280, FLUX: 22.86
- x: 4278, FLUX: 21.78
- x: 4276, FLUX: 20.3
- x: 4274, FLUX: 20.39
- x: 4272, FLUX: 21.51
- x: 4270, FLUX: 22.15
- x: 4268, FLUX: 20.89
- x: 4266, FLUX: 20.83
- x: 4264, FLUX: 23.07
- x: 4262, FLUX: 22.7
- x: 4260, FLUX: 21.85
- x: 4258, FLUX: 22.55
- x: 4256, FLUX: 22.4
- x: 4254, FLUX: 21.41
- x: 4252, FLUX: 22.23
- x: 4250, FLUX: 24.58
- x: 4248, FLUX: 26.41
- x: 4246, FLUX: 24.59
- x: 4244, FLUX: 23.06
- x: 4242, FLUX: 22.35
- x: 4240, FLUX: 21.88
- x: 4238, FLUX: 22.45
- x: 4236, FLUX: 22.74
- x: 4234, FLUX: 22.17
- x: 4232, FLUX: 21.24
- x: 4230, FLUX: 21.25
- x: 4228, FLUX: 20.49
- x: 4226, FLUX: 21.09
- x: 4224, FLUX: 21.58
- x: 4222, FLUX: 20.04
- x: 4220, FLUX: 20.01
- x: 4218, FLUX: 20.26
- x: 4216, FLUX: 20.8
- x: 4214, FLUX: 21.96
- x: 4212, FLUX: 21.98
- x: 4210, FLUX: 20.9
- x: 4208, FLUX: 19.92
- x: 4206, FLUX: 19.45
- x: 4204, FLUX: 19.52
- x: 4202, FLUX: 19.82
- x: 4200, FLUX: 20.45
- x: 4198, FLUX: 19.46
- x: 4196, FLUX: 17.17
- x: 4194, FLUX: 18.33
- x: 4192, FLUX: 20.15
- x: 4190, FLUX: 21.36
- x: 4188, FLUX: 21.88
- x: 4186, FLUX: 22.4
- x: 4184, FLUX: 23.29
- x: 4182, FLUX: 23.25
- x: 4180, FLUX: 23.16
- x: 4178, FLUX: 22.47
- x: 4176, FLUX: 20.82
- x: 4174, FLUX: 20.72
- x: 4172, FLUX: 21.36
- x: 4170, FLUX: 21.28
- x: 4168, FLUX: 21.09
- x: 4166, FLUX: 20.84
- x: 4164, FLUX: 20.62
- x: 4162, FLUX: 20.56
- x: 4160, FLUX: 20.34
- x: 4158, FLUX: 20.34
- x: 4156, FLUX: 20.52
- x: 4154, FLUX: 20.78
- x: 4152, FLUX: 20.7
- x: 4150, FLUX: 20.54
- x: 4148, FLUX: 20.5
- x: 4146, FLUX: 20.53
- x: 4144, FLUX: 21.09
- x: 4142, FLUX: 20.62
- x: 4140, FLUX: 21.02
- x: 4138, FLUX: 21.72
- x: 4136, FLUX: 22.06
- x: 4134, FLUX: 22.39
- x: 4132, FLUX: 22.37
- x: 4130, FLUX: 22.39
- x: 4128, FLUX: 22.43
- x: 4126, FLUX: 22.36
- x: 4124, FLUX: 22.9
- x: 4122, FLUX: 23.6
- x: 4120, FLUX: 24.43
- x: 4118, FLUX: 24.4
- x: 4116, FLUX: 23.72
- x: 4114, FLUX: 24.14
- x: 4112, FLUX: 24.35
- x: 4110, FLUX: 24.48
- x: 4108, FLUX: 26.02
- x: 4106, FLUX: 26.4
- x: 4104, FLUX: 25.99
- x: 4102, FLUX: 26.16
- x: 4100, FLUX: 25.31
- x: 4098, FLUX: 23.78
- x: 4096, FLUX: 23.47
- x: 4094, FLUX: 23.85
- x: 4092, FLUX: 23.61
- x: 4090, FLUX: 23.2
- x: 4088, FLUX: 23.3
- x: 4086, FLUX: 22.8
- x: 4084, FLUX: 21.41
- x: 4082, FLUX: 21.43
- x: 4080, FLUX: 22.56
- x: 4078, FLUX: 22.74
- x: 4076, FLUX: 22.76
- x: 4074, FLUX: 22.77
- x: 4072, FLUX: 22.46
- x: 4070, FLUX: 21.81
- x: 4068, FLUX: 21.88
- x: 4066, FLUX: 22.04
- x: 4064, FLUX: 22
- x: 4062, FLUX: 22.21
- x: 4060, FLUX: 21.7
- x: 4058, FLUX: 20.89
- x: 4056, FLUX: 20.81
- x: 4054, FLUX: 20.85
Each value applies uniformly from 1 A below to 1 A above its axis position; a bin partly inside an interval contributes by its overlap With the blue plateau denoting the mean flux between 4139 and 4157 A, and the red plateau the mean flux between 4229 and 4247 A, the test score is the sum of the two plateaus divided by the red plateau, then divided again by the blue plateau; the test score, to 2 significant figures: 0.093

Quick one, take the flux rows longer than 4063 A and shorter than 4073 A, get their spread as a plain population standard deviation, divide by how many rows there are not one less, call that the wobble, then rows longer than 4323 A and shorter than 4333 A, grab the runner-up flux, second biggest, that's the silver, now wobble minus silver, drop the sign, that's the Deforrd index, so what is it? 26.6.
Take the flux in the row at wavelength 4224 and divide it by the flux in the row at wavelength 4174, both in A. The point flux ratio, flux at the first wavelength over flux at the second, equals 1.04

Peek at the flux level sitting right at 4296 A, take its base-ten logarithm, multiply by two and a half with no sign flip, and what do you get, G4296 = 3.45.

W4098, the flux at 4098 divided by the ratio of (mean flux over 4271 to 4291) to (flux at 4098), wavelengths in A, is 25.6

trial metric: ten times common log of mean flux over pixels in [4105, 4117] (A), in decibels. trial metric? 14.0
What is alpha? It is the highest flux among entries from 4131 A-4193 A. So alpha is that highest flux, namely 23.29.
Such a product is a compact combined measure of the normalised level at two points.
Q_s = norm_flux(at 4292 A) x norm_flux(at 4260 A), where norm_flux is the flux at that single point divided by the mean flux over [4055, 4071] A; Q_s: 1.12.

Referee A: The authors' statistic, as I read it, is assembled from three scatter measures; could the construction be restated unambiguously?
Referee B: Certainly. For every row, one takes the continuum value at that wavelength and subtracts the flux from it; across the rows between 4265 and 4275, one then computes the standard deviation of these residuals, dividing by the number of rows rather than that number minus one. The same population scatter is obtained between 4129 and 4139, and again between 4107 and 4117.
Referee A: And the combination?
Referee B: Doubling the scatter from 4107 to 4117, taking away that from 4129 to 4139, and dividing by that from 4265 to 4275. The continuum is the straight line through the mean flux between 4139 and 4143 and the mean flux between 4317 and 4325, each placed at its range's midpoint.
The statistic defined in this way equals 2.2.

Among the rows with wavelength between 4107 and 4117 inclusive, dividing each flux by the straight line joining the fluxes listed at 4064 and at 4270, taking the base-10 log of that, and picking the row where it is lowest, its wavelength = 4116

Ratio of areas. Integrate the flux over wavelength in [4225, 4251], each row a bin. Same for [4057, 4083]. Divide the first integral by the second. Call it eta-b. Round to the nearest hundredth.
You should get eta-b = 1.02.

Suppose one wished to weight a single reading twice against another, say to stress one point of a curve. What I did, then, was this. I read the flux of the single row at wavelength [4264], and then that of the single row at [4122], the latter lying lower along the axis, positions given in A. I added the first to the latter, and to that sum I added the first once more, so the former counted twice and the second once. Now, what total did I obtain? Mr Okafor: 70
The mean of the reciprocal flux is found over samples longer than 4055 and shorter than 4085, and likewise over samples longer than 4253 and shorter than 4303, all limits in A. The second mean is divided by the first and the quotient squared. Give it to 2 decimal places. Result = 0.95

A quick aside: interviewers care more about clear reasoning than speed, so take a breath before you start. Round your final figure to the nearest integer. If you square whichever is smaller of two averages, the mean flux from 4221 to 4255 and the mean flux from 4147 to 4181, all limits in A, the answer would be 440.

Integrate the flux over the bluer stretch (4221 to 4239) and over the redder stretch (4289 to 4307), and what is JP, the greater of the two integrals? 429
